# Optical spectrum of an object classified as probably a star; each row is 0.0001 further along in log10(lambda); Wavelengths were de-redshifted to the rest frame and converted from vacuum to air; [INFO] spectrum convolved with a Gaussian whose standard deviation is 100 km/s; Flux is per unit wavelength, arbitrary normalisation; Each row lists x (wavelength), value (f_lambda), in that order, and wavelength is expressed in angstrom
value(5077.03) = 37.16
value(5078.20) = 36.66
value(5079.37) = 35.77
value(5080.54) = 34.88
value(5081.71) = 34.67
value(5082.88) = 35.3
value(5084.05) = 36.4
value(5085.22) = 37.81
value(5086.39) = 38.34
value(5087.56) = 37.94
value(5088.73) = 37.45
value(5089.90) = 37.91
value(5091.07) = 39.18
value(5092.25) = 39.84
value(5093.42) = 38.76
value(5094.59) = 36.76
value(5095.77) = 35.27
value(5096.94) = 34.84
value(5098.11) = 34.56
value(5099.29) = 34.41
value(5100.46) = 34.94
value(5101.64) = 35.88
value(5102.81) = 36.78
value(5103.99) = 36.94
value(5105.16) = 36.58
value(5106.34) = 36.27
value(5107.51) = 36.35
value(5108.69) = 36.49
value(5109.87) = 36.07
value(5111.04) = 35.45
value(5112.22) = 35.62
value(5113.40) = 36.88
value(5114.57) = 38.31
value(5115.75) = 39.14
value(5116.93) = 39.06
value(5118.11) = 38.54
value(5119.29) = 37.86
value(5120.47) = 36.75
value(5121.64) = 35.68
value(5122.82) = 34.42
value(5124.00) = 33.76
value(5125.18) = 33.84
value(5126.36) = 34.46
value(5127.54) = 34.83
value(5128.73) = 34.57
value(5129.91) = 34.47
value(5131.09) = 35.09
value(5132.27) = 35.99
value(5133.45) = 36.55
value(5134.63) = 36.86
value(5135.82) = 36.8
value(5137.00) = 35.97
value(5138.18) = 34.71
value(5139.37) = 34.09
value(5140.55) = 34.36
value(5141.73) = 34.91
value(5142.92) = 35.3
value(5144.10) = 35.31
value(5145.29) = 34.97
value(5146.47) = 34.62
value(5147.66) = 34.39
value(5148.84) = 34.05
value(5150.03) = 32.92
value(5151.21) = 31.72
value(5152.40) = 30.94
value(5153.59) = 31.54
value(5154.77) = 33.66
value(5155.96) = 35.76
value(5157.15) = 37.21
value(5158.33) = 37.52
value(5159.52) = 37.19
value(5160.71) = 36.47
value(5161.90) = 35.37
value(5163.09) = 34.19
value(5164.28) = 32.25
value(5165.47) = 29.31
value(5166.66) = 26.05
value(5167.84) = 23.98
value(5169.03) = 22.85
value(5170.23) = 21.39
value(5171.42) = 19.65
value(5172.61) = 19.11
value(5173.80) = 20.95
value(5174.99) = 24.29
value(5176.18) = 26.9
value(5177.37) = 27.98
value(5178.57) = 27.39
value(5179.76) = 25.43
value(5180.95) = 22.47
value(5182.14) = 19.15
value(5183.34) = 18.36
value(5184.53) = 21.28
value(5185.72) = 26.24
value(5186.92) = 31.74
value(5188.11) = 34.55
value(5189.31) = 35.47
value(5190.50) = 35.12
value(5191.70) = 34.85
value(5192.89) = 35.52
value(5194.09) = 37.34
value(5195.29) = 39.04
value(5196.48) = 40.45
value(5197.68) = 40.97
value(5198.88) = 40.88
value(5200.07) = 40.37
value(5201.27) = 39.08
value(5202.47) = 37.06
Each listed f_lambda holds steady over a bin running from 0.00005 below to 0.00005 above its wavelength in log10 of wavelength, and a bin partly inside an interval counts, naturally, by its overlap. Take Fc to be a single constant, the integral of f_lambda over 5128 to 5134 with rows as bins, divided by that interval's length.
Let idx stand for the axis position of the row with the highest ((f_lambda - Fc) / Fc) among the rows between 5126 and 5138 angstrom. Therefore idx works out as 5134.63 angstrom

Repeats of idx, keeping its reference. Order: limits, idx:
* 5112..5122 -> 5115.75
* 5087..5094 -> 5092.25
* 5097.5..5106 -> 5103.99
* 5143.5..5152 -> 5144.10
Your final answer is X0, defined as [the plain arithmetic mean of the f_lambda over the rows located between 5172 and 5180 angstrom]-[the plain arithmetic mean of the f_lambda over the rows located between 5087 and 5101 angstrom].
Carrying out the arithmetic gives -12.2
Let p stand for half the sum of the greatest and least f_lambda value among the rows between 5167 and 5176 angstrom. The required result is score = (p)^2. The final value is 471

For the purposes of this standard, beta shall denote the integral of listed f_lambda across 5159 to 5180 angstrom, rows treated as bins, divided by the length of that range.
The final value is 27.3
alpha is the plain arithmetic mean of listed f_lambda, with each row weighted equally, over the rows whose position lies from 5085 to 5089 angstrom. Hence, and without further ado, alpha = 38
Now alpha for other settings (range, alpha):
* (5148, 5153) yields 32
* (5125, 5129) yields 34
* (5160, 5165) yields 35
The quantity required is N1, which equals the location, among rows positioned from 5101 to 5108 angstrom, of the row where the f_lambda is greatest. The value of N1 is 5103.99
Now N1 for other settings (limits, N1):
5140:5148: 5144.10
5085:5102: 5092.25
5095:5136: 5115.75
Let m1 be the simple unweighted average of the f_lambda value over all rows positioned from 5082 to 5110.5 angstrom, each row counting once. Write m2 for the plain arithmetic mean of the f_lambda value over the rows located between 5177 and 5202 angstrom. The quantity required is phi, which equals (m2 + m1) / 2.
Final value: 34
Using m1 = 37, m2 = 32.1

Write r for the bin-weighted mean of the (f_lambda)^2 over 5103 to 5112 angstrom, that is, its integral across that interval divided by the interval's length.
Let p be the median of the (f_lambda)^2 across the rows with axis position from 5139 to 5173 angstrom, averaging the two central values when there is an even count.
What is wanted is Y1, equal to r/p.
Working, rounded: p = 1162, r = 1318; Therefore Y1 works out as 1.13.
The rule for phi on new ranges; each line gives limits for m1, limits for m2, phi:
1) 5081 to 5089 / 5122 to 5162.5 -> 36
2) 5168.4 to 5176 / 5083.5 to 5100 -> 29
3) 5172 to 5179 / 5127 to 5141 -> 30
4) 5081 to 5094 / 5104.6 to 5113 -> 37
